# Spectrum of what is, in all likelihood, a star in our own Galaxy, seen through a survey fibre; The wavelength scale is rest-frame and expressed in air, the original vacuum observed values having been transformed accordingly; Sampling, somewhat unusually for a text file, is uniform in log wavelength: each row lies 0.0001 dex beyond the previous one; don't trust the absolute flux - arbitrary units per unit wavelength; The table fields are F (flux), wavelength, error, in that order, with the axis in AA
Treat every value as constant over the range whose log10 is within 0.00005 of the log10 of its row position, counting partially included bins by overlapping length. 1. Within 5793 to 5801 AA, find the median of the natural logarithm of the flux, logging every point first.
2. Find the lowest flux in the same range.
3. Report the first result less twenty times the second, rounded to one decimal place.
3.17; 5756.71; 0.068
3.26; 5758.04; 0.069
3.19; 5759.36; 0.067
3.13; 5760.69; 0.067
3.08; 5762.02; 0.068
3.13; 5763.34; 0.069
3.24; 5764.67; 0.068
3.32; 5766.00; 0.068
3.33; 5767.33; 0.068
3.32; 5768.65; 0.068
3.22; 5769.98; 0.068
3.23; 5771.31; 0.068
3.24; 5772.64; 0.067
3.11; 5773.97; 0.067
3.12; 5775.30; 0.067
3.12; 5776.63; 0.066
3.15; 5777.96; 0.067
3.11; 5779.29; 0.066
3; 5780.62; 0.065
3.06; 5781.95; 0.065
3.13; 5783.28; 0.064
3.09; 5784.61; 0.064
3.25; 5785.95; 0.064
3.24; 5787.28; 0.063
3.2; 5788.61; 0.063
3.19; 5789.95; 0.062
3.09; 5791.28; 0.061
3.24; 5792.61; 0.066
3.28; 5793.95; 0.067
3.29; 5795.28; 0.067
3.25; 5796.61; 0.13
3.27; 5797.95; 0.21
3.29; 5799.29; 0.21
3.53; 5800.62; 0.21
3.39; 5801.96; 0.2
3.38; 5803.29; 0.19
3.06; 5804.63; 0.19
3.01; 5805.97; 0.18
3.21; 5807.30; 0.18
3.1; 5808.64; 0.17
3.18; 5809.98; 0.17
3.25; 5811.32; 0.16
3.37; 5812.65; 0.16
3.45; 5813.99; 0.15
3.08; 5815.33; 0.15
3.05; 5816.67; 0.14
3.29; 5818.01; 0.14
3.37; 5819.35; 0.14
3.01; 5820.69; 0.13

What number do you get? -63.8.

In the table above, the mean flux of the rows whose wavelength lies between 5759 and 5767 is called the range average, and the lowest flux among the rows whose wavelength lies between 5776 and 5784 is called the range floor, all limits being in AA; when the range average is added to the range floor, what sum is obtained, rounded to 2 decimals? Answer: 6.18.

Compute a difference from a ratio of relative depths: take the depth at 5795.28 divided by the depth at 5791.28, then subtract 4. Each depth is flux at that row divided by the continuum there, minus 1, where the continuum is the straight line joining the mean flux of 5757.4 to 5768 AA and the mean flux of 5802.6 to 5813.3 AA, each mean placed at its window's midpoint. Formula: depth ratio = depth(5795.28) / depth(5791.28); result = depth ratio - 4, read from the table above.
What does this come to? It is -4.8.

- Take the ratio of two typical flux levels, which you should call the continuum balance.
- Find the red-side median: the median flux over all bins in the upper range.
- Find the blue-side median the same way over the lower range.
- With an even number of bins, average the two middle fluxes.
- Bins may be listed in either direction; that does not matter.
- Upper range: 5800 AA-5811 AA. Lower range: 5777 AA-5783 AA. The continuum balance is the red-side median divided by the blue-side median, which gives 1.04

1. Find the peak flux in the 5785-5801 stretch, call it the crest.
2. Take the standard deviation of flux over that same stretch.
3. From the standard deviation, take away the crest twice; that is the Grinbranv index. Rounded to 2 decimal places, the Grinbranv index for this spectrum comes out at -6.96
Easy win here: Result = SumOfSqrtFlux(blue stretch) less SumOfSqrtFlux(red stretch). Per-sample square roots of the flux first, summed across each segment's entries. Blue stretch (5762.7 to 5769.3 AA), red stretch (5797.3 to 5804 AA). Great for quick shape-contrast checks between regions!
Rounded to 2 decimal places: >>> -0.14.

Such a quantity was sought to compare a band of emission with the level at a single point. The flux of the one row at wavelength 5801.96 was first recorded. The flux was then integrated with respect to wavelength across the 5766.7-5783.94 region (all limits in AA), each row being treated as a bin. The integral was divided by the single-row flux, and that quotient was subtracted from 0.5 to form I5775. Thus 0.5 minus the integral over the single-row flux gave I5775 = -15.6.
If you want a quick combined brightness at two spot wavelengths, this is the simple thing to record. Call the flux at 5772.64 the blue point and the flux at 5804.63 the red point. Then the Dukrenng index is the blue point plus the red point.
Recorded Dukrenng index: 6.30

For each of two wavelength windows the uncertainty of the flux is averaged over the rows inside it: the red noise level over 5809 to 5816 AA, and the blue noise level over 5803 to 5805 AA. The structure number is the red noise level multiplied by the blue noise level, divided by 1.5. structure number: 0.0200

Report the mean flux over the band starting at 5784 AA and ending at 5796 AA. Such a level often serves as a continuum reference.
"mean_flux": 3.21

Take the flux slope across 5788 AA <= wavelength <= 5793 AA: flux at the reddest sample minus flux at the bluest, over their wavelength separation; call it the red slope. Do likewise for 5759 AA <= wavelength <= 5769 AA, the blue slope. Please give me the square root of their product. 0.012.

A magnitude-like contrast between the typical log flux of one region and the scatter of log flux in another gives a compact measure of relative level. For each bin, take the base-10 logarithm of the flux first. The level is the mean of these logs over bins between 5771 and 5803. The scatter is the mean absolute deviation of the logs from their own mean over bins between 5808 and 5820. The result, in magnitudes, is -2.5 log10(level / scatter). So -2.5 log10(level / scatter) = -3.74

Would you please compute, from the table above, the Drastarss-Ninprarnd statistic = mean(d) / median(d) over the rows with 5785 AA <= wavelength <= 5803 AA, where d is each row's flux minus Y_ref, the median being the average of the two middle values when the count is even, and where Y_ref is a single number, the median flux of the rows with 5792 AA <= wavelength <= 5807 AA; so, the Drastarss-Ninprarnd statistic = 0.3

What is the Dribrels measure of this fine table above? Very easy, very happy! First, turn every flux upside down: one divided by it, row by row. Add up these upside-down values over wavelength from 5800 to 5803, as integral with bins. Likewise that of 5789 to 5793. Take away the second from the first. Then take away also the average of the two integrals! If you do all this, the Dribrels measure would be -1.5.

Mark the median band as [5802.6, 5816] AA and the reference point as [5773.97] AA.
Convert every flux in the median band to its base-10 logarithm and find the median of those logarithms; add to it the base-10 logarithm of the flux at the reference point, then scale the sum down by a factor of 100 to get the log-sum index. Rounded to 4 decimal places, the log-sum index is 0.0100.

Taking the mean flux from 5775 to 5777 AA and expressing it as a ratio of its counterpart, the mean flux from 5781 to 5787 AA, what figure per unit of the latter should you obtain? 1.00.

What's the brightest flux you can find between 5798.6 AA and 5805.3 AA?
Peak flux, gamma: 3.53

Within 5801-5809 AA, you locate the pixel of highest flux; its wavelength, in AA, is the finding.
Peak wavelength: 5801.96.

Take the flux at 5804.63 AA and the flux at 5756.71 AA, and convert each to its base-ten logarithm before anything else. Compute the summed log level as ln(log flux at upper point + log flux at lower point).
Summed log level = -0.013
